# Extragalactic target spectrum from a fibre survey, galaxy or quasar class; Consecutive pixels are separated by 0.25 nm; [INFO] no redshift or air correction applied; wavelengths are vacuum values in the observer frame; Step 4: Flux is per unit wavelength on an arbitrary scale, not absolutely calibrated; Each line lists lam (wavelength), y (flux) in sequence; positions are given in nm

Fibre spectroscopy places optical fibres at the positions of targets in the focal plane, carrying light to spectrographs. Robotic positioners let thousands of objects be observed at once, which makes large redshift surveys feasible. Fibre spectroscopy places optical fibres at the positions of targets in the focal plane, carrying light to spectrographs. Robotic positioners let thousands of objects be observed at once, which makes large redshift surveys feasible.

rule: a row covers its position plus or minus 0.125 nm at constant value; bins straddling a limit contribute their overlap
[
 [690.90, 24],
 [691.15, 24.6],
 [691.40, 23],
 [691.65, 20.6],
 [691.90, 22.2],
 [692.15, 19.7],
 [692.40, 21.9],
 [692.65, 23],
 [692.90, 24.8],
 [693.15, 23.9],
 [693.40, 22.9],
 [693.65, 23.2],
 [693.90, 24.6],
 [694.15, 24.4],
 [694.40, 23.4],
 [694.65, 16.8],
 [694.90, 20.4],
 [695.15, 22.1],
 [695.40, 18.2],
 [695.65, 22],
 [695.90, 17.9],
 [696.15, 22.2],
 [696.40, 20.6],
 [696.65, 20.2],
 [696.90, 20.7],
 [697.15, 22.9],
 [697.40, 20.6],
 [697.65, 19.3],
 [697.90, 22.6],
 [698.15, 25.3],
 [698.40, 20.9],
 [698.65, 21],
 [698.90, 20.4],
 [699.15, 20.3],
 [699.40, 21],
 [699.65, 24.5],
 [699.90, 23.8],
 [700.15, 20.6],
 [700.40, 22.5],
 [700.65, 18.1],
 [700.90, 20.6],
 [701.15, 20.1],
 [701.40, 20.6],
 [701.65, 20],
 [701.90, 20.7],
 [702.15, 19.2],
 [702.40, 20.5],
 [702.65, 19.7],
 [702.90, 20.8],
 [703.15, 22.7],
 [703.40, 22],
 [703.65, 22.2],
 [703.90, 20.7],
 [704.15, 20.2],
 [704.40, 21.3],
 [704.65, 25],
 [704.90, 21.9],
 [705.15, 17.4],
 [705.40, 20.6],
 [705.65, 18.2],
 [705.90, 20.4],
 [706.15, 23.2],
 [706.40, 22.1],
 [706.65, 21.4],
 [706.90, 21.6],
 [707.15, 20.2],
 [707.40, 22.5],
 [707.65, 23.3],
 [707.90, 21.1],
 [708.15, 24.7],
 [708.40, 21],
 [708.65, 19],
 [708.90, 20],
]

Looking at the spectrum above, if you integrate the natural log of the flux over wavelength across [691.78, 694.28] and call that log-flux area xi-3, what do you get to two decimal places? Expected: 7.84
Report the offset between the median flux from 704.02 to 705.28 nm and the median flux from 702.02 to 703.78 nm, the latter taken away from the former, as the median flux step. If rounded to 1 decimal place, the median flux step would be 0.5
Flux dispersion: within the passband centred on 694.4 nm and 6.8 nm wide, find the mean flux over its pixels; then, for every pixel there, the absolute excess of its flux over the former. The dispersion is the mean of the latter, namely 1.76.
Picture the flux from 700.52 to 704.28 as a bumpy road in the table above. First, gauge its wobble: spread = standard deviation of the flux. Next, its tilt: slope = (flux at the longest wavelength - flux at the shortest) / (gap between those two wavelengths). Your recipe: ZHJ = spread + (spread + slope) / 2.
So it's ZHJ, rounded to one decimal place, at 2.0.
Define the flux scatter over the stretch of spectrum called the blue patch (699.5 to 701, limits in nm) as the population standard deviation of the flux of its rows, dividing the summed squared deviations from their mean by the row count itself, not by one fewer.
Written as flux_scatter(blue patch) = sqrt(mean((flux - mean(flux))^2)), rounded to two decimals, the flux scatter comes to 2.17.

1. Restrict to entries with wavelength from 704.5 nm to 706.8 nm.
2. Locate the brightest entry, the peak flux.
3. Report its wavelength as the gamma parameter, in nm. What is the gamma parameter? 704.65 nm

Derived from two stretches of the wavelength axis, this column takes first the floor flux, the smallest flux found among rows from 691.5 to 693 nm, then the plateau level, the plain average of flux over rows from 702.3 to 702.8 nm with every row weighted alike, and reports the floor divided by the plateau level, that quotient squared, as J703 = 0.96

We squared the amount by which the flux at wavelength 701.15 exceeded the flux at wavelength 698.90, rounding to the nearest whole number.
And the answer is 0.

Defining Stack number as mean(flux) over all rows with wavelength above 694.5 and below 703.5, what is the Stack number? 20.9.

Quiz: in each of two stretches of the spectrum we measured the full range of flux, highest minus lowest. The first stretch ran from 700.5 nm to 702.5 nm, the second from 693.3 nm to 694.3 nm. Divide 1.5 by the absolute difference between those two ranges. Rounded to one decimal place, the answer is 1.7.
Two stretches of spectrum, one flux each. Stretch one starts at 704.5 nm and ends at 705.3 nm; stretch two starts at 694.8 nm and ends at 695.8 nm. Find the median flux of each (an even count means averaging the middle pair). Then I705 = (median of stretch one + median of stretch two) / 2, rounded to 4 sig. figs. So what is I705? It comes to 21.55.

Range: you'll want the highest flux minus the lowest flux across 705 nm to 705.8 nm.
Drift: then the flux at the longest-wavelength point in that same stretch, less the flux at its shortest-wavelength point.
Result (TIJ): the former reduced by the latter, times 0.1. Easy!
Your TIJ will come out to 0.2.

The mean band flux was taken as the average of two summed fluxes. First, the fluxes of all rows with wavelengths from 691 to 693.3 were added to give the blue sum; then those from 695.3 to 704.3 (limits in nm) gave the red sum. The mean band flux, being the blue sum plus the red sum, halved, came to 480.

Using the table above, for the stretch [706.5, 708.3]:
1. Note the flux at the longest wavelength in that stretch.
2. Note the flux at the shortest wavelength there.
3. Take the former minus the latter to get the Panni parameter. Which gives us 3.3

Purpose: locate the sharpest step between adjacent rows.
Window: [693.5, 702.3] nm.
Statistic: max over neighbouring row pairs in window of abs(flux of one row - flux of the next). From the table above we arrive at 6.6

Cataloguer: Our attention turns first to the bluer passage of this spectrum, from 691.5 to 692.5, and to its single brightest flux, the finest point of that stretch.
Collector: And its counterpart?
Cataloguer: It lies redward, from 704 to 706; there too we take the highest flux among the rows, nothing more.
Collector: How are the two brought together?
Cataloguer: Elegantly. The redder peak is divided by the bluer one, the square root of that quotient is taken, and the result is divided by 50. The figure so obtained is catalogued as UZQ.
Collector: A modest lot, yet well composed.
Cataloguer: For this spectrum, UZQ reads 0.0212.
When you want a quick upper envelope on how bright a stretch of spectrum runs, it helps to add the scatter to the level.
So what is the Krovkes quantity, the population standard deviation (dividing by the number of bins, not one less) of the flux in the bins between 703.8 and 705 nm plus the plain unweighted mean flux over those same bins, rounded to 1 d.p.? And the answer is 23.5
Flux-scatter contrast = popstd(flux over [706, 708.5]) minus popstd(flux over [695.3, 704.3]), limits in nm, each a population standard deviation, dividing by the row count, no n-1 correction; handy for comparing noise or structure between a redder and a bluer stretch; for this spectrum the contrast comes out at -0.3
